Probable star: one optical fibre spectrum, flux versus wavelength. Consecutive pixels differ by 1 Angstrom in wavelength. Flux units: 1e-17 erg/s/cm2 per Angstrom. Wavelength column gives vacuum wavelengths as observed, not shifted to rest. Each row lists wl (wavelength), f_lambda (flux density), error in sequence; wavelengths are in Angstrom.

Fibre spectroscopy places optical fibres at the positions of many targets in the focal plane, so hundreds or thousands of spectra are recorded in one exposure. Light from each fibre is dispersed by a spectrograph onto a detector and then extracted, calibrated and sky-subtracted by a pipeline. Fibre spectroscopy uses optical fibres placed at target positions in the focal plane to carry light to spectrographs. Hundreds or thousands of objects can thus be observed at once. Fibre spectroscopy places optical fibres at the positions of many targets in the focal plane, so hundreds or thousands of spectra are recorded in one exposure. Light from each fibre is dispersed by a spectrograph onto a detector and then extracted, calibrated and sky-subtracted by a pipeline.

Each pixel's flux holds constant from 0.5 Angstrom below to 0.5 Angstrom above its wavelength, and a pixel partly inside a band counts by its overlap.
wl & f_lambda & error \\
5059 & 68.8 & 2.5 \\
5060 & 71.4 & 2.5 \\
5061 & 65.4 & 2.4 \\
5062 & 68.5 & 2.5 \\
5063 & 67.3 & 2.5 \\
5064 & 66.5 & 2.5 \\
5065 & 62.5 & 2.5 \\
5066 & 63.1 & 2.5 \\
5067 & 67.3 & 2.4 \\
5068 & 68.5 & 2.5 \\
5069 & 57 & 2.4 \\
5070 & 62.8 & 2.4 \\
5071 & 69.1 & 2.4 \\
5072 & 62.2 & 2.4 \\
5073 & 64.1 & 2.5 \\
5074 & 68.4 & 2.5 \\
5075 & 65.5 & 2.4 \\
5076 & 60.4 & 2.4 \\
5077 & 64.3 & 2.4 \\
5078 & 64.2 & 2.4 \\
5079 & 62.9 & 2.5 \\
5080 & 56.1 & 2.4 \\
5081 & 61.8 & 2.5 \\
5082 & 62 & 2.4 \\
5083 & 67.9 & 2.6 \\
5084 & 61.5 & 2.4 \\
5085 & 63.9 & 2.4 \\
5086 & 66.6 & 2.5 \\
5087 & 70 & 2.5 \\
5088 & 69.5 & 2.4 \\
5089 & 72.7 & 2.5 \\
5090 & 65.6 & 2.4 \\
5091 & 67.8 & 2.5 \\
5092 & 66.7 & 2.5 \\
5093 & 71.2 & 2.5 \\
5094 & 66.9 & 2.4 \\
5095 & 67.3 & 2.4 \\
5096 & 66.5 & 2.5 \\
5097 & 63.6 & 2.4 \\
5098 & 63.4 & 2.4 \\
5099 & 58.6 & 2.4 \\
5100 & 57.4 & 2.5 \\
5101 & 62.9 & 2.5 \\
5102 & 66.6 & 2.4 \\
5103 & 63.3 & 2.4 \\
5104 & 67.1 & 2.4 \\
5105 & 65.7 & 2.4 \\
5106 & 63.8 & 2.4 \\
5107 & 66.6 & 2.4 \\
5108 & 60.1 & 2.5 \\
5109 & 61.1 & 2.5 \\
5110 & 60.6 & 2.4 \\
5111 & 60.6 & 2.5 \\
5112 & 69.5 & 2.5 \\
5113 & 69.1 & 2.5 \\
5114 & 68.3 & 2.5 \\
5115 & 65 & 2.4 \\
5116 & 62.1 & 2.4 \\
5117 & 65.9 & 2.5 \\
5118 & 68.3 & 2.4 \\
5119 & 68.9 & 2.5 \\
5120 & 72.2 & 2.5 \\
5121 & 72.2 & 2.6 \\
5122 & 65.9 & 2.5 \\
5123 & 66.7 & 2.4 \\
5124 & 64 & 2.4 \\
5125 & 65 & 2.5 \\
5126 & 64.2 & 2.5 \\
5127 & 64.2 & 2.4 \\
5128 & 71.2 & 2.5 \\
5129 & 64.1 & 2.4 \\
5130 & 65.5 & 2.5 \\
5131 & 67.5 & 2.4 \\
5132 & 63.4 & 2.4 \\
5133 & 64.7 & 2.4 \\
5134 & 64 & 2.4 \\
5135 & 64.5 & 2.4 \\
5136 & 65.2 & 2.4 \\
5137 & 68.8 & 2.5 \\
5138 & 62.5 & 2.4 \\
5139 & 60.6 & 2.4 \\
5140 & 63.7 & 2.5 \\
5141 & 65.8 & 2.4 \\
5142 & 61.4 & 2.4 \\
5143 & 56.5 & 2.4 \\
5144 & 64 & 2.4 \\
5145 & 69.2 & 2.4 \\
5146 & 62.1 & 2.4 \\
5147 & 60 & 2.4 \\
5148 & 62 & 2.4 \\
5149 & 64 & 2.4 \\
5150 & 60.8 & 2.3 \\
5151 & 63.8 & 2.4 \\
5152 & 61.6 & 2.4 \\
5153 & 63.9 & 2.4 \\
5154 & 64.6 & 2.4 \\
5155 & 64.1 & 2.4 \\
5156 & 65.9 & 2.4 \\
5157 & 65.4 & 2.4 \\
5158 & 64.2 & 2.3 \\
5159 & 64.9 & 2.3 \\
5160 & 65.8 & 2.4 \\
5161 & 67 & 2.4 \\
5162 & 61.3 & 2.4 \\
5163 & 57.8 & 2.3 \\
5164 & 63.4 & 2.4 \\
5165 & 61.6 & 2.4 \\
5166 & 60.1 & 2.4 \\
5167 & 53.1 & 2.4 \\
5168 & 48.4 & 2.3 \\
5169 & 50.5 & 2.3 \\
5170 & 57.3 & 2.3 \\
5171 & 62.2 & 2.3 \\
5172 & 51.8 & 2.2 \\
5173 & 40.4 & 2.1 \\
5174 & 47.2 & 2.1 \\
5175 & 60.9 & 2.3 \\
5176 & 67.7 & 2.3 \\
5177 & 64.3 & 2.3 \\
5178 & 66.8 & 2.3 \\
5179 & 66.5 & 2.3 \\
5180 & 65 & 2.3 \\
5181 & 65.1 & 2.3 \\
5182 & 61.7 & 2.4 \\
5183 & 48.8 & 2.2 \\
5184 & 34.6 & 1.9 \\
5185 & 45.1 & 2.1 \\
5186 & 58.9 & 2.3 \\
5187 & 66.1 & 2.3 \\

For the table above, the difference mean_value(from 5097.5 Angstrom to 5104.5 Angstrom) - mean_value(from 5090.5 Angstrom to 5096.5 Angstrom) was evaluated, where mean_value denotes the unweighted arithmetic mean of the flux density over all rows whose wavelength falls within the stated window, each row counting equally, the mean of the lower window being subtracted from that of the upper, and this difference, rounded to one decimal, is -5.0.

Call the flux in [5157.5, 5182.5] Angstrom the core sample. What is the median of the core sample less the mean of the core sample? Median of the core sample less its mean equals 1.9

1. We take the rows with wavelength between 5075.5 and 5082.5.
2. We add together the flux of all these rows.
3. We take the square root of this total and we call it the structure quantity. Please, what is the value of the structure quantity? 20.8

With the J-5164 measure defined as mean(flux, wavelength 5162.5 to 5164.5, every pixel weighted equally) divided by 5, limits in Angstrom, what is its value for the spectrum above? 12.1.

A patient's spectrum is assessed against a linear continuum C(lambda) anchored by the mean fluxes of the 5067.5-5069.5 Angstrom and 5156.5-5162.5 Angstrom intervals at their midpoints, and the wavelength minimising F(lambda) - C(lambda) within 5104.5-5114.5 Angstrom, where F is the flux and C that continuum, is 5108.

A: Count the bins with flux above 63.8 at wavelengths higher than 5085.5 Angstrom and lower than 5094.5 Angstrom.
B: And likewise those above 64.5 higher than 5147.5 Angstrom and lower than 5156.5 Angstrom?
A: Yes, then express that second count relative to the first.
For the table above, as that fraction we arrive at 0.22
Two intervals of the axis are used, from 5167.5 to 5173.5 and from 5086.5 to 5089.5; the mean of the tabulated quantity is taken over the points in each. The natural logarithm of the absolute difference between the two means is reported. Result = 2.9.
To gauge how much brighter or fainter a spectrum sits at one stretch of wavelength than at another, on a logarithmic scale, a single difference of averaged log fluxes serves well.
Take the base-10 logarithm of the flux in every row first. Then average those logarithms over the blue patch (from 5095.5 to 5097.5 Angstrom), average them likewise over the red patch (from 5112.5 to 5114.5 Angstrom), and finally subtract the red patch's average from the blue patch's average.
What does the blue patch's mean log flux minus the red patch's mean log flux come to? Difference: -0.024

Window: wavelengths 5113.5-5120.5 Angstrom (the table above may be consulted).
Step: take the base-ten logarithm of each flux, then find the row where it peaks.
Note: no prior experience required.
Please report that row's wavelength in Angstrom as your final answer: 5120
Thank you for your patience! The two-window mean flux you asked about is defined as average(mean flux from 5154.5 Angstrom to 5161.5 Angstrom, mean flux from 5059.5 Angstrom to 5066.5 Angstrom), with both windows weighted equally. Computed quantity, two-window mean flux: 65.86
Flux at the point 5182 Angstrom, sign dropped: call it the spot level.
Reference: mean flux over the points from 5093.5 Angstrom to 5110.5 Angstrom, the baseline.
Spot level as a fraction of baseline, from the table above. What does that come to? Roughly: 0.970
